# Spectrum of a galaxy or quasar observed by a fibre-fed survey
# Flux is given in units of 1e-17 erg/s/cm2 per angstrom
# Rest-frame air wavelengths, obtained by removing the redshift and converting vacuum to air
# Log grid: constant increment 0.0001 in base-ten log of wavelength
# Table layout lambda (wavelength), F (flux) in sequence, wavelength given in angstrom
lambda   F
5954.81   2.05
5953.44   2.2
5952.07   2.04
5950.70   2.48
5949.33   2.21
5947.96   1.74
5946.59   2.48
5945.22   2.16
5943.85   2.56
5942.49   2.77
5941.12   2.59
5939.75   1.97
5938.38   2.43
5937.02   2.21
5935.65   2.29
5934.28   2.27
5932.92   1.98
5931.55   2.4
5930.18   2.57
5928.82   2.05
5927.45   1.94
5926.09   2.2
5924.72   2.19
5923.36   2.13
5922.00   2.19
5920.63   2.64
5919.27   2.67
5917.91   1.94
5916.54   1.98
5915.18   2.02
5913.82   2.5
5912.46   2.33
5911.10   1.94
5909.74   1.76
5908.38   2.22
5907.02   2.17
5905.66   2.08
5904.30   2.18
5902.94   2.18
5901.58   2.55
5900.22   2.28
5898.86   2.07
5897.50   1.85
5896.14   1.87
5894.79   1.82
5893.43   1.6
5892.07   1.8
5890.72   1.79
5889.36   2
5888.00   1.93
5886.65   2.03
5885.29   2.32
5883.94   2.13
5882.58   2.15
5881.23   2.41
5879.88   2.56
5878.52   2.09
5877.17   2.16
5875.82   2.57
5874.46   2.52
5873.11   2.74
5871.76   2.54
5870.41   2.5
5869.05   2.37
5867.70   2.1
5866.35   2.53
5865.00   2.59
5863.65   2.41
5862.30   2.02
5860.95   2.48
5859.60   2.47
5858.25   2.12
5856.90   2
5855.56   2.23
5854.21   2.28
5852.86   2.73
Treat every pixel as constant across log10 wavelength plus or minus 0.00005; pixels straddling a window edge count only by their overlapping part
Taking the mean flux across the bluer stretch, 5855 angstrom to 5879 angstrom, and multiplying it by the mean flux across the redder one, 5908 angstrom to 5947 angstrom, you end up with 5.32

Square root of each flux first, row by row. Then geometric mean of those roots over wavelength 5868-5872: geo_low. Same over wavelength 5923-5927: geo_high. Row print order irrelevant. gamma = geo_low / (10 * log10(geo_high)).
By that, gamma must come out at 0.93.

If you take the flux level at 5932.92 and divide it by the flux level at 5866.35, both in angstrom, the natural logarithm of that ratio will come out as -0.25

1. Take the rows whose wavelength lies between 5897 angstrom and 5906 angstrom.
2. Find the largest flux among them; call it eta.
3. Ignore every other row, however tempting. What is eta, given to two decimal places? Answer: 2.55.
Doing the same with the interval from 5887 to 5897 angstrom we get 2.00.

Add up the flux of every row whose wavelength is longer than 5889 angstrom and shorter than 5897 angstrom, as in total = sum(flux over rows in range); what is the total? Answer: 11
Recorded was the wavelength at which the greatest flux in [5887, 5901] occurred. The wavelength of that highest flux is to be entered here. 5900.22 angstrom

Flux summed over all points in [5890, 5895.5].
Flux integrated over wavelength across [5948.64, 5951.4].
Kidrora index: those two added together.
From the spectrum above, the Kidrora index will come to 13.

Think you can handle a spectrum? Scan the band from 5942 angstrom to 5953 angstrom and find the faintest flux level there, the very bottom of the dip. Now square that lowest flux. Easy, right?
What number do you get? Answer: 3.0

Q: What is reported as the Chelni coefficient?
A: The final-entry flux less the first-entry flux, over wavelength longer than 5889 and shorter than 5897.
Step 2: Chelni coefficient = -0.13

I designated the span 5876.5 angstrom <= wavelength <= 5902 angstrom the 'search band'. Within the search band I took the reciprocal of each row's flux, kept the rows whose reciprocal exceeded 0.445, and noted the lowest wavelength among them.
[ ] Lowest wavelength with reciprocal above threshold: 5877.17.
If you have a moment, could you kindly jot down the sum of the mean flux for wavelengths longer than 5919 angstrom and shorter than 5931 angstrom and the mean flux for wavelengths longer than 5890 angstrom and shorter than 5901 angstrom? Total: 4.2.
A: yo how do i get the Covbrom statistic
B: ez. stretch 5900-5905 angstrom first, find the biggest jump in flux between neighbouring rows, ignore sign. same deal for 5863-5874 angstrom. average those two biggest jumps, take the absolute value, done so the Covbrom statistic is 0.40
